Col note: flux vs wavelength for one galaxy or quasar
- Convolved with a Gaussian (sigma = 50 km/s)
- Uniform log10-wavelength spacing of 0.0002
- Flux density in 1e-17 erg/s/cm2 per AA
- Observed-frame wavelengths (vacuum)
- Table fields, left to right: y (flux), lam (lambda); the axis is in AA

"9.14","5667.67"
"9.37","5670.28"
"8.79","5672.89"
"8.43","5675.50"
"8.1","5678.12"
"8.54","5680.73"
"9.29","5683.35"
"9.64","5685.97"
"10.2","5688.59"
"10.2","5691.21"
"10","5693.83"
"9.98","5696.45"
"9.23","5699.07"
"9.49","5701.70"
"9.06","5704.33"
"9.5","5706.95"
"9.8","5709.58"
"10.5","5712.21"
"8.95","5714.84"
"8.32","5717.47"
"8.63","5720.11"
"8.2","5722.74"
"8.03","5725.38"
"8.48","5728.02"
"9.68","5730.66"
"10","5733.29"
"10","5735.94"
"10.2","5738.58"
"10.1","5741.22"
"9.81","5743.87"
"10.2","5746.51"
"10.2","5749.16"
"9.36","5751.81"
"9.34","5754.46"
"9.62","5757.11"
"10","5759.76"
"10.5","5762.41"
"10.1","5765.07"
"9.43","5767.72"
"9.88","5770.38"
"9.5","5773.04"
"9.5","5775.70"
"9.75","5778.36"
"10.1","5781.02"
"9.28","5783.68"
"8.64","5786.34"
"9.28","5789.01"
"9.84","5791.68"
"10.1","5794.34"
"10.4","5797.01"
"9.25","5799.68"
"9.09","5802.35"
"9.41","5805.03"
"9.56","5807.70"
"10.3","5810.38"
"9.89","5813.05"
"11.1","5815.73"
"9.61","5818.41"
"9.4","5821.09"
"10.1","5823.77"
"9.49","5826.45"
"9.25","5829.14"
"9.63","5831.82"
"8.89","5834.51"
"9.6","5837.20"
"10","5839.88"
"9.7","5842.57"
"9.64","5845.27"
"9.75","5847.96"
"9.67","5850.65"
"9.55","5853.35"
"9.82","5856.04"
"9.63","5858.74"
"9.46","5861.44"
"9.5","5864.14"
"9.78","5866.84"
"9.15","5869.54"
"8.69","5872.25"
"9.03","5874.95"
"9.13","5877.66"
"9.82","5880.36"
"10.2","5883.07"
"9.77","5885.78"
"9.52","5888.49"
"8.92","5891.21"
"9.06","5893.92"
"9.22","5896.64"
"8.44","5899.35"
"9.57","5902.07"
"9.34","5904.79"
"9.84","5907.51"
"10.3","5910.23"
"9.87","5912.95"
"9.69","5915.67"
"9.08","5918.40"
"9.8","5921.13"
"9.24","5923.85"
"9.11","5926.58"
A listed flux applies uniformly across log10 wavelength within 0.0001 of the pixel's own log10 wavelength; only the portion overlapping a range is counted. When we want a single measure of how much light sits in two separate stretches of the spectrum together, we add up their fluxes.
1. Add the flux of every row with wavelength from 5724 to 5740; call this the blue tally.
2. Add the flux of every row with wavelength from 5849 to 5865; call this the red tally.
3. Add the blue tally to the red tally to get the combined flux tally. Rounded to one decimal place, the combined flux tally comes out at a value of 114.0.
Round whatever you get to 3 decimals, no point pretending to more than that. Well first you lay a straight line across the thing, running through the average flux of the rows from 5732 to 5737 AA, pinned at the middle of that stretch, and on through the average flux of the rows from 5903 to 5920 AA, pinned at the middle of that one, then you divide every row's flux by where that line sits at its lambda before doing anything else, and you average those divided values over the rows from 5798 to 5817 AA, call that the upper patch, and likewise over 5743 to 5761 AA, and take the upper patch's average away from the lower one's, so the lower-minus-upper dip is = -0.011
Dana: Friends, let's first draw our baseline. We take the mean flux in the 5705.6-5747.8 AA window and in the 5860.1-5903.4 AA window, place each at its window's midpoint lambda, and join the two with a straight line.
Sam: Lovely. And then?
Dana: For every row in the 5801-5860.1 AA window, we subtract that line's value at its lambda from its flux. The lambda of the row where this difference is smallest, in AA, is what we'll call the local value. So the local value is 5834.51 AA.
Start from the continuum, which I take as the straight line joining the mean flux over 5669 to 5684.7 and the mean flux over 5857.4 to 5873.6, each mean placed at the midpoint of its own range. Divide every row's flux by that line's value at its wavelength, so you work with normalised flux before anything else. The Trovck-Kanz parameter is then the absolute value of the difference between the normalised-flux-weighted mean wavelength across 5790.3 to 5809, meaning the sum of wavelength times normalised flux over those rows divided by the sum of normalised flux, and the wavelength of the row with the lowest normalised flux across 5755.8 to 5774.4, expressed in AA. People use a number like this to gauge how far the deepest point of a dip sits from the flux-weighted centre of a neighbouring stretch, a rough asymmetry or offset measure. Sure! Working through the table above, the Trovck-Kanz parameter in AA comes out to 31.8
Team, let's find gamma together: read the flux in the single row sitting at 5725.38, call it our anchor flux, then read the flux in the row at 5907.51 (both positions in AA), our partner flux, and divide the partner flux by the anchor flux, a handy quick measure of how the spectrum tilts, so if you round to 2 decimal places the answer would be 1.23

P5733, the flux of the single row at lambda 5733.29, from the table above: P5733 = 10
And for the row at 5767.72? 9.43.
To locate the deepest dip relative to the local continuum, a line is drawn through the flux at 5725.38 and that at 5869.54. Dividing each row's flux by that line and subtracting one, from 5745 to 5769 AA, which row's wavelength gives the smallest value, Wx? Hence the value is 5767.72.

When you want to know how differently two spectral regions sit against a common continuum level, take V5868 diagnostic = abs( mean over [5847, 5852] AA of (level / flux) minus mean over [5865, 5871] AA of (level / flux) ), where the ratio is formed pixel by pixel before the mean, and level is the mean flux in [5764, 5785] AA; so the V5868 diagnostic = 0.027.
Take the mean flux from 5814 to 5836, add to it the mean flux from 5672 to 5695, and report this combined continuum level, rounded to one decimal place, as 18.9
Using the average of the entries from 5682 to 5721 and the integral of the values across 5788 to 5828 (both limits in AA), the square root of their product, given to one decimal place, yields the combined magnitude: 61.1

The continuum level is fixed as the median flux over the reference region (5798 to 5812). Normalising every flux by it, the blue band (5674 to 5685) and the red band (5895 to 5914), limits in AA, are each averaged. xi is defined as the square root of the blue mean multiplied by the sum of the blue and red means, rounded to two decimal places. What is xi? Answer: 1.33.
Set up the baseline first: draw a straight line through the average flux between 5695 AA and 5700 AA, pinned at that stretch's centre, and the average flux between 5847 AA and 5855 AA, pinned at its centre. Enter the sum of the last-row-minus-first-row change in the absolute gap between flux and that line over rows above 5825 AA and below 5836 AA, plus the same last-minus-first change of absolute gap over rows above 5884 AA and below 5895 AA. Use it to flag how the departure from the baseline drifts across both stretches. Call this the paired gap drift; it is 1.1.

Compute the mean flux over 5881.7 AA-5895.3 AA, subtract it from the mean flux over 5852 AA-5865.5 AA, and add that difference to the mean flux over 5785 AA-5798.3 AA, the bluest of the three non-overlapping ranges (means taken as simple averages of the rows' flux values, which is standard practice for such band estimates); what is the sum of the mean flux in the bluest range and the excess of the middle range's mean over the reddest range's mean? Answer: 9.8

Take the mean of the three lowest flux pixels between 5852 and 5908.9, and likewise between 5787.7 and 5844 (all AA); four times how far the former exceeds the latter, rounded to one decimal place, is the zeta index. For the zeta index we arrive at -1.6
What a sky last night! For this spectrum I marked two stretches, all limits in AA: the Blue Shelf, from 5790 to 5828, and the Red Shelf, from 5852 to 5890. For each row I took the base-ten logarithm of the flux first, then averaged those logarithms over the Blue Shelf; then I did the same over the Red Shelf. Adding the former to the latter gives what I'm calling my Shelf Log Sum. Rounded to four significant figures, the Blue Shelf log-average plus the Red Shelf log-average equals 1.969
